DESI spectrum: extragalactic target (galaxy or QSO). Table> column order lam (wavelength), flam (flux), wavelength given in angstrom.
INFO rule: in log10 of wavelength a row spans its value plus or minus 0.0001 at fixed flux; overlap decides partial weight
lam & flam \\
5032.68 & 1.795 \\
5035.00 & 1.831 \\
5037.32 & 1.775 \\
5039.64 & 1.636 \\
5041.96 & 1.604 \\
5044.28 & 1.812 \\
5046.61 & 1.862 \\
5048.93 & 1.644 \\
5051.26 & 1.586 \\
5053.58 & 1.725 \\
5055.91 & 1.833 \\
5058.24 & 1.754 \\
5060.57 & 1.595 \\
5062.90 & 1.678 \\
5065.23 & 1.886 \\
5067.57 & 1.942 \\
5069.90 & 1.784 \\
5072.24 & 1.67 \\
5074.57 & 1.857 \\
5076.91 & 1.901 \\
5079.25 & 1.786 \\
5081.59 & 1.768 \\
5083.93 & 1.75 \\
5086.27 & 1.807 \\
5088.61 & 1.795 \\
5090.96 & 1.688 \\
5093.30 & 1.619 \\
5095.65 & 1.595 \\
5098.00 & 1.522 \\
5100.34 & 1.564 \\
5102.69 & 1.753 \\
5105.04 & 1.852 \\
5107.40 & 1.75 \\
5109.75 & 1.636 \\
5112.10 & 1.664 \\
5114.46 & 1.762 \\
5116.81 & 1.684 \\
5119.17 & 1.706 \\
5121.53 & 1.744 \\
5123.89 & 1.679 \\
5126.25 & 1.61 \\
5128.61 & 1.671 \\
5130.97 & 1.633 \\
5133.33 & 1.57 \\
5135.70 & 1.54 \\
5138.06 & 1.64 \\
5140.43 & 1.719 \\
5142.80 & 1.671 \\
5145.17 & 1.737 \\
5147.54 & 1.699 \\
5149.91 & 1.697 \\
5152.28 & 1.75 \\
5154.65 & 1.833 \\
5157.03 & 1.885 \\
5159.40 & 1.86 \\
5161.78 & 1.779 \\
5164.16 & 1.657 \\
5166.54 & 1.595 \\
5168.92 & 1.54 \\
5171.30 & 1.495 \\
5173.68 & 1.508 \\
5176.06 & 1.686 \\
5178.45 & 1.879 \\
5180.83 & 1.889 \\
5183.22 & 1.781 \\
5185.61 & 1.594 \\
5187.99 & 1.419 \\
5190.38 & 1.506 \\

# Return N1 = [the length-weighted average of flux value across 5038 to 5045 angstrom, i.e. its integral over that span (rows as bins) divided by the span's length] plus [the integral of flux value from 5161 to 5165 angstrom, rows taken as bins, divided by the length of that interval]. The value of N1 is 3.40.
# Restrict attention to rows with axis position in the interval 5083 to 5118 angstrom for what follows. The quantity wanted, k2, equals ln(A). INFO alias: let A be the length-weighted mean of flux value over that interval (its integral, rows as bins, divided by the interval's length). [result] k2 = 0.528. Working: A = 1.70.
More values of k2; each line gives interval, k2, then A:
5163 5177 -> 0.457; 1.58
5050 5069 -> 0.560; 1.75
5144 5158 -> 0.568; 1.77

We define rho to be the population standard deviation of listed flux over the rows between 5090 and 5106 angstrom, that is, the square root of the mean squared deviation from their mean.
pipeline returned 0.11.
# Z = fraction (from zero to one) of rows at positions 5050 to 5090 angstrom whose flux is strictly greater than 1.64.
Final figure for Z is 0.9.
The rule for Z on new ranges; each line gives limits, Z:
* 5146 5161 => 1.0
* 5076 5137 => 0.7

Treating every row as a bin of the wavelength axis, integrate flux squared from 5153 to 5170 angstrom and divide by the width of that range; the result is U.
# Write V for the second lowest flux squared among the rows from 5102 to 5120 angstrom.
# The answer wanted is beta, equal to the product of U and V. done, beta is 8.40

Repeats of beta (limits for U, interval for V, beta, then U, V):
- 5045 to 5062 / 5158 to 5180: 6.72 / 2.95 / 2.27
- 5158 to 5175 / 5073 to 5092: 8.26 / 2.70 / 3.06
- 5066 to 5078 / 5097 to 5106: 8.23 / 3.36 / 2.45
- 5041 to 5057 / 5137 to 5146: 8.34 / 2.99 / 2.79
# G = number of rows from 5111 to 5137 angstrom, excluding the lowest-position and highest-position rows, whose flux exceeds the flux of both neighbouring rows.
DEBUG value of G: 3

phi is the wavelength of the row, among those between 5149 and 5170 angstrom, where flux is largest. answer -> 5157.03 angstrom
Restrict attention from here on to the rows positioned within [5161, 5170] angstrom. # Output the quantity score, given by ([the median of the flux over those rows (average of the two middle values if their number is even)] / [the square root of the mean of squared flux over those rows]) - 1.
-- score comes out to -0.012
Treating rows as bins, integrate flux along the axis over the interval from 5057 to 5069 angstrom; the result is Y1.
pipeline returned 21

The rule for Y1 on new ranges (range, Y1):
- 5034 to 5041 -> 12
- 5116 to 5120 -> 7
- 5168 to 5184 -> 27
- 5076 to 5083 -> 13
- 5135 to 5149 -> 23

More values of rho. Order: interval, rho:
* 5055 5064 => 0.09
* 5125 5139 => 0.04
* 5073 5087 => 0.05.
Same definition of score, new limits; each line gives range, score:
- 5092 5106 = -0.029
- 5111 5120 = -0.006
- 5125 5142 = 0.004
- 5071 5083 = -0.007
